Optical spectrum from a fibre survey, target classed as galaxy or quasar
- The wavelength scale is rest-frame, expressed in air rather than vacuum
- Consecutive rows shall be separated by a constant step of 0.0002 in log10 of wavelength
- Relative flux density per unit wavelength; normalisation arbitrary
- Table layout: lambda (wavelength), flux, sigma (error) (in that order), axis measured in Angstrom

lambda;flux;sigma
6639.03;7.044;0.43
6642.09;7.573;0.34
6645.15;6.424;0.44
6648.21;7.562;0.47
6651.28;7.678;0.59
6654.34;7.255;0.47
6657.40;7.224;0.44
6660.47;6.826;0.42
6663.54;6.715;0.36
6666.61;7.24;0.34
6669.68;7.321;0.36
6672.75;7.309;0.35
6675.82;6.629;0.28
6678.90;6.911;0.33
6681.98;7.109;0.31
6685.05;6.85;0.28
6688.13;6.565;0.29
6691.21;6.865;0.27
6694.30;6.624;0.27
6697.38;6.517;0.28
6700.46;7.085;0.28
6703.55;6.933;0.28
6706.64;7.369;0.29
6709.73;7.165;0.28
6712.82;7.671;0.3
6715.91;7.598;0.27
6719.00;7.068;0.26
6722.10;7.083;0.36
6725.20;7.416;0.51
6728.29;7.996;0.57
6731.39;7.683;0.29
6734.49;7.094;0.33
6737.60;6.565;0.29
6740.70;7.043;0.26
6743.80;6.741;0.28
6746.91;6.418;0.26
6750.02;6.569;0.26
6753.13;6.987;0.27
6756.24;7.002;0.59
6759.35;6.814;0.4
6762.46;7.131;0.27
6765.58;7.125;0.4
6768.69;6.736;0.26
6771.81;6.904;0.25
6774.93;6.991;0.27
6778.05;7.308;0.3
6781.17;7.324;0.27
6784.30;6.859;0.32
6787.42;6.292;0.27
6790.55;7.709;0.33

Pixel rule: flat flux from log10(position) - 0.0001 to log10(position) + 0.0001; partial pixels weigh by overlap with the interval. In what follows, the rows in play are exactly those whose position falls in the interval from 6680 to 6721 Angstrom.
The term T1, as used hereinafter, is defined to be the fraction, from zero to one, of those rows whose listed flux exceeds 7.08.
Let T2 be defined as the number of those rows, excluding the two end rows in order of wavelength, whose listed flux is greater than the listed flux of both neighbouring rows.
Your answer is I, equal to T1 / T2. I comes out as 0.12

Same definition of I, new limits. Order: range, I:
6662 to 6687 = 0.25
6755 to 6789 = 0.18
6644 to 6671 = 0.67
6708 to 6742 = 0.36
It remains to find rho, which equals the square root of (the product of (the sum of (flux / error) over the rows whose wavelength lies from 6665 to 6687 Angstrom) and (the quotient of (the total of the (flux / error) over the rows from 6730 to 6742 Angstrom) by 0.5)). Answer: 174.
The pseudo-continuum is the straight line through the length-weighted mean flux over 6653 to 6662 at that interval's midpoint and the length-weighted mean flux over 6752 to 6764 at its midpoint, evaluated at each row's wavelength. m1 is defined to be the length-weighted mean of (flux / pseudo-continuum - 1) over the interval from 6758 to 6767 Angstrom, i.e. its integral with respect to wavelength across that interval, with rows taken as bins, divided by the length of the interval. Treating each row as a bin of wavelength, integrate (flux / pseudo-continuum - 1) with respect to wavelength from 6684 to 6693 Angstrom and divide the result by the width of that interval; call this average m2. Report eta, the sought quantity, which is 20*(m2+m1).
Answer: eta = -0.8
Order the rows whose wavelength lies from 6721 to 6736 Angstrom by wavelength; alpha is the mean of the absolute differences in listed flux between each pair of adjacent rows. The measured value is 0.45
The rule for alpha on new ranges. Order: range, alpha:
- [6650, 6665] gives 0.24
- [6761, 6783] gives 0.16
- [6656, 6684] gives 0.29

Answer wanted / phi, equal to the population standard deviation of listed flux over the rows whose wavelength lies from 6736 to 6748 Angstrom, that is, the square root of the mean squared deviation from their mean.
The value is 0.23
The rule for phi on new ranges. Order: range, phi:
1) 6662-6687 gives 0.25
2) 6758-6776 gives 0.15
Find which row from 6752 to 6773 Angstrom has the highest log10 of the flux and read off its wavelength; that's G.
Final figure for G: 6762.46 Angstrom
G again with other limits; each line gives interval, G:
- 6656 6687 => 6669.68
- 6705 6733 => 6728.29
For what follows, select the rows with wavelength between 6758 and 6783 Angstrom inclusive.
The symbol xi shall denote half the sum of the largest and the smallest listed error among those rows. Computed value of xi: 0.325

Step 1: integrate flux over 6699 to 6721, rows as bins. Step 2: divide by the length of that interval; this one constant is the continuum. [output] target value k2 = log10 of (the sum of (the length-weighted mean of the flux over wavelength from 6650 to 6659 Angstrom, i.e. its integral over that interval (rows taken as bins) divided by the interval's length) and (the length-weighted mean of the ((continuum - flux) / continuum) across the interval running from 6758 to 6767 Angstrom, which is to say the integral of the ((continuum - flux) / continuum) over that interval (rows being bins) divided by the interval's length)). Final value 0.870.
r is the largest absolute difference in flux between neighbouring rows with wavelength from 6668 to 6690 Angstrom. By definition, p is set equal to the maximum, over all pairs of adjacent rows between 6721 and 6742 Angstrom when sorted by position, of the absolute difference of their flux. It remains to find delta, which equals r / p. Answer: 1.15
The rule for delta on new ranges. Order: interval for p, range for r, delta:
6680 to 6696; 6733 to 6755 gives 1.76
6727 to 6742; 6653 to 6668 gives 0.89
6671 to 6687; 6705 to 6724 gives 0.78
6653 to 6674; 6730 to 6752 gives 1.12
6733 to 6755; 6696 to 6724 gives 1.07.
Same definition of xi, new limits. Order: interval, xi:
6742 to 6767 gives 0.425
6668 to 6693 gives 0.315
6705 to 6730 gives 0.415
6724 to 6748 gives 0.415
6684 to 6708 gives 0.280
